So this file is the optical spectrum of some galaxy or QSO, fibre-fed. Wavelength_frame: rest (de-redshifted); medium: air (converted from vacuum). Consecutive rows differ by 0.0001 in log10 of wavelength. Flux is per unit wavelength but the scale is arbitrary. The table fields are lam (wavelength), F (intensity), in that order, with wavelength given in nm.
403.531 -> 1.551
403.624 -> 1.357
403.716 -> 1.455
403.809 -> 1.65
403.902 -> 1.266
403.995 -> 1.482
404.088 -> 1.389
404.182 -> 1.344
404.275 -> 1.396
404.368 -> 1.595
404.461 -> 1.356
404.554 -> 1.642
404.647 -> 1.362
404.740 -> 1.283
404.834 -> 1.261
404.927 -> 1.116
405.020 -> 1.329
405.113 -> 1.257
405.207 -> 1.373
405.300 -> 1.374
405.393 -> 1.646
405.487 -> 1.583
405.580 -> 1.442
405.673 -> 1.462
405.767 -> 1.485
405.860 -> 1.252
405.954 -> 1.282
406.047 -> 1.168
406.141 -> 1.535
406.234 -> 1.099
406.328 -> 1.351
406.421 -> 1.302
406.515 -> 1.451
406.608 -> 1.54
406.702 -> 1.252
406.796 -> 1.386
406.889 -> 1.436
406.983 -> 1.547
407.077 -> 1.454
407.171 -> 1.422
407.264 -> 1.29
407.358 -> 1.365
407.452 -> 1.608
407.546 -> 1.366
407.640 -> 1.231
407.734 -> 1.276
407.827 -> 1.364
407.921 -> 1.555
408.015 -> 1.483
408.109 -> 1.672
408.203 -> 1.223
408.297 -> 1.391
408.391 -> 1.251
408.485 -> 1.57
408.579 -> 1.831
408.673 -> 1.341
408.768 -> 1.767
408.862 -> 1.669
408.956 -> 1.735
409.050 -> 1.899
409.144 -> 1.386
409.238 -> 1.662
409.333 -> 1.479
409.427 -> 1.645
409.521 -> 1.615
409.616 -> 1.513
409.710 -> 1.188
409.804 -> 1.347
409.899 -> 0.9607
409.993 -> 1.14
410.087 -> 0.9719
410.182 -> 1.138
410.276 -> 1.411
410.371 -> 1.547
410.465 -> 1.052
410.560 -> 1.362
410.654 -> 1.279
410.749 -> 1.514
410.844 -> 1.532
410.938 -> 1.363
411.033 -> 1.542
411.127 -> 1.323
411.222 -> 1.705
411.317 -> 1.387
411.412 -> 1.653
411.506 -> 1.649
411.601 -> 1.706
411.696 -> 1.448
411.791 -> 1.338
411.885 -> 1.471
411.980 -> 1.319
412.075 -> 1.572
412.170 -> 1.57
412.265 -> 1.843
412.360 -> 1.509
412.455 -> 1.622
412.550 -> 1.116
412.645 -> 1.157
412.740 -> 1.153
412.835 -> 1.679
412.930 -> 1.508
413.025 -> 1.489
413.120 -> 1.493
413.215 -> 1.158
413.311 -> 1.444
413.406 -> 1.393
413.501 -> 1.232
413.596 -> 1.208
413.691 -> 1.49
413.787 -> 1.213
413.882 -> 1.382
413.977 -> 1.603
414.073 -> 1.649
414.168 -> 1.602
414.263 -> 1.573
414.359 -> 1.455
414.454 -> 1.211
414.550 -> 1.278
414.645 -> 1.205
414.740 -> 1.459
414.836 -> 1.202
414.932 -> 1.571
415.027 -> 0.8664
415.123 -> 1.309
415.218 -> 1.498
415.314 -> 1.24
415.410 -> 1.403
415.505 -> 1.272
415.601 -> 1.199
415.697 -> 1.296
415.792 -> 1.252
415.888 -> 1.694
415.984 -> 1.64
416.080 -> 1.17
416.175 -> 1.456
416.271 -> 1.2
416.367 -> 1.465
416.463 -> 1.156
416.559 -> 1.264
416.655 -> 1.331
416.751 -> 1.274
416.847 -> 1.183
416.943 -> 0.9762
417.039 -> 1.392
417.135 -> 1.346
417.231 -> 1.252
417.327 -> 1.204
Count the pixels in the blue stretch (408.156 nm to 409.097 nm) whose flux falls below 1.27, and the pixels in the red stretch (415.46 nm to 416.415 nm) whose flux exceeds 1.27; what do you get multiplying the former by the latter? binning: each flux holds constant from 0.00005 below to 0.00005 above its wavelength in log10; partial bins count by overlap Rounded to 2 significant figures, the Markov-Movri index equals 12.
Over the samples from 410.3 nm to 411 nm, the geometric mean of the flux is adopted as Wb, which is 1.37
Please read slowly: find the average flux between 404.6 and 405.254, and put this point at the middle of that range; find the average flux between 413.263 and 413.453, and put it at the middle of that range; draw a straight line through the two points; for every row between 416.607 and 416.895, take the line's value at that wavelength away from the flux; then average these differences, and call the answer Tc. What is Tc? -0.21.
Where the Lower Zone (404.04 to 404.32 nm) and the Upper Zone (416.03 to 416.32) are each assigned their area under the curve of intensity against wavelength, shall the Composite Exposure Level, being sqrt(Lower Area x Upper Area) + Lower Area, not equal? 0.76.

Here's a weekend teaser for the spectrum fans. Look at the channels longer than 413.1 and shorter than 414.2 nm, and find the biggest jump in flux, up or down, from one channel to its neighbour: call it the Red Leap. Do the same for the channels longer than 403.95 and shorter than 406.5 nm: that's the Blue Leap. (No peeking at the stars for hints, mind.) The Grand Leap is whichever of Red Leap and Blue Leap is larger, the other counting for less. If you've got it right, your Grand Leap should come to 0.44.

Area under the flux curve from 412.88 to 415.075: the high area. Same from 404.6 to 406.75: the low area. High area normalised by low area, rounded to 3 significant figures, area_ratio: 1.04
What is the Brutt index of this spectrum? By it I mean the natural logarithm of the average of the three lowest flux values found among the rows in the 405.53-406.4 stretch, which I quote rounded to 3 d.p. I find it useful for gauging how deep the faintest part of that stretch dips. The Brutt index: 0.160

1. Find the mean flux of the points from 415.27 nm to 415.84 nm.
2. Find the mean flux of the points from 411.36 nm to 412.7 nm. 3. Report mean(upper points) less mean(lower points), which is -0.22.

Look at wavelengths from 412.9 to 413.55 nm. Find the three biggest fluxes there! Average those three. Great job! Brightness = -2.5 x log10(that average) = -0.44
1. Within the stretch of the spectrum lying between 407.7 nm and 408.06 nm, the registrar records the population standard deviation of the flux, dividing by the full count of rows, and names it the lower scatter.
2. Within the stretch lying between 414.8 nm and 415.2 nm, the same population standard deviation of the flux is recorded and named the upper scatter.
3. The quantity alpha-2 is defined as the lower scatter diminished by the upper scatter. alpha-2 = -0.15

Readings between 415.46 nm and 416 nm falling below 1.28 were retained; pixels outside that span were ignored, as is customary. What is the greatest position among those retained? 415.792 nm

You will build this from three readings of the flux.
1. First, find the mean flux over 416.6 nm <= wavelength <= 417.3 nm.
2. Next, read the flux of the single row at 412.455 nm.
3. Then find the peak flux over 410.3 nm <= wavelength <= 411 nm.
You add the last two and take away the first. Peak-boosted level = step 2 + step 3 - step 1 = 1.92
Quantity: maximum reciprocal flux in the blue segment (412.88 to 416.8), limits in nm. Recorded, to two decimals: 1.15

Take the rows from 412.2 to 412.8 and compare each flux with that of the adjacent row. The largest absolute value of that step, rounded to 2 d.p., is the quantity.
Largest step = 0.51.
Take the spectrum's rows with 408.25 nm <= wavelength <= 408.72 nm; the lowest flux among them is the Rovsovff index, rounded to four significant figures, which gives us 1.251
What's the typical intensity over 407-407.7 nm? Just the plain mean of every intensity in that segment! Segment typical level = 1.39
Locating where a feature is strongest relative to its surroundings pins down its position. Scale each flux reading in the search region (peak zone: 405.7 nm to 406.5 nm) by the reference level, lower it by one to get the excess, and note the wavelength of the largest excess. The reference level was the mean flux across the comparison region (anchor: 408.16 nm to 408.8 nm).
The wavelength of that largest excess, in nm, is 406.141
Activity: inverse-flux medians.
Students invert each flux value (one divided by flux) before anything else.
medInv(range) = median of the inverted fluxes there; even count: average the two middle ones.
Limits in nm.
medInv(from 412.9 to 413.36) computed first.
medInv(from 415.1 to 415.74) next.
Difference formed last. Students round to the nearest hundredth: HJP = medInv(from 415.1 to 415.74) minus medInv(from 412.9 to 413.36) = 0.10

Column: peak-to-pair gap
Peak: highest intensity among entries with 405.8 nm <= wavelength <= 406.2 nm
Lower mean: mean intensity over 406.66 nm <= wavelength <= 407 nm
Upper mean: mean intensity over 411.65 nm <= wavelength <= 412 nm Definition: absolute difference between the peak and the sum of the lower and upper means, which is 1.26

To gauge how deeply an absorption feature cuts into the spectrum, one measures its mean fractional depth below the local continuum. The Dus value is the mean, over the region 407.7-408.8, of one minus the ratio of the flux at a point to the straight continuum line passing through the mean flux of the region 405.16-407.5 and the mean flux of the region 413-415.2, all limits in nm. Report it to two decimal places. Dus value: -0.06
